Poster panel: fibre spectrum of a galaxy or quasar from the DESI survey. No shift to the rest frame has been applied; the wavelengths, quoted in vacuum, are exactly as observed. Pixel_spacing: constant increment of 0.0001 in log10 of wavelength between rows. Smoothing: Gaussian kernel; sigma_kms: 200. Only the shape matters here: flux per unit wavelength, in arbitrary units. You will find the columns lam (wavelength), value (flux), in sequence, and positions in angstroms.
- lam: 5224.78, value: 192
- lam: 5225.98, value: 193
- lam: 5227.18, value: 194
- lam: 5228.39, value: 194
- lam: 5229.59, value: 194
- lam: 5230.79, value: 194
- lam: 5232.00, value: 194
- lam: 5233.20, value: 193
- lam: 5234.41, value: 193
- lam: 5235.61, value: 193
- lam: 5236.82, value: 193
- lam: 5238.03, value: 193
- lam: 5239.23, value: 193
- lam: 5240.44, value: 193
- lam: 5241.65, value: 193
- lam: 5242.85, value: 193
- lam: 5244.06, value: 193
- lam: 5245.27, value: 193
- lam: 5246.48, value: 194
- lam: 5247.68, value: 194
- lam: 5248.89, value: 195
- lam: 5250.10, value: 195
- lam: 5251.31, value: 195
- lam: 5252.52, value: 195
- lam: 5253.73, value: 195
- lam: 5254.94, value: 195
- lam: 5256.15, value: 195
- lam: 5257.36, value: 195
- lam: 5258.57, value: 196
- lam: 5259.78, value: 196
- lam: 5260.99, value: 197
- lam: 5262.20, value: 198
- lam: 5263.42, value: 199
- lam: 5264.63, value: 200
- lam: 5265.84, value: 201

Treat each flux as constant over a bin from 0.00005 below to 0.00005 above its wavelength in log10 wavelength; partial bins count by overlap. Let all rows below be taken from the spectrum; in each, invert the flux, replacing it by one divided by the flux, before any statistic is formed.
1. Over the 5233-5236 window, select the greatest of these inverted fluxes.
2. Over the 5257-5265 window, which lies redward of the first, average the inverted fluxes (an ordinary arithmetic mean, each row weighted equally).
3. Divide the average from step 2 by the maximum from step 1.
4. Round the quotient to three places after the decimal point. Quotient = 0.978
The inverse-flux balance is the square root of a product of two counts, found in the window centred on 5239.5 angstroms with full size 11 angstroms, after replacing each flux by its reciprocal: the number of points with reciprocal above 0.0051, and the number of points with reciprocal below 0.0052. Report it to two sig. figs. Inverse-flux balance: 9.0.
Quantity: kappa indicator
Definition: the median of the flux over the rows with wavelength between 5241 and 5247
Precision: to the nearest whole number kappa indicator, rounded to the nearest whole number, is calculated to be 193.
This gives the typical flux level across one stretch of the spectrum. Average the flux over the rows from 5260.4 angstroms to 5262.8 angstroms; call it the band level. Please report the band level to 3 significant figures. 198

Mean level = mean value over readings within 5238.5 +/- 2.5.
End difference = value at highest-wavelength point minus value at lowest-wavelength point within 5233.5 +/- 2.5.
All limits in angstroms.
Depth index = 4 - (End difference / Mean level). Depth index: 4.005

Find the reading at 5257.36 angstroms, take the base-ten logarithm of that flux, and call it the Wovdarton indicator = 2.290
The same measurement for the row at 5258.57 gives 2.292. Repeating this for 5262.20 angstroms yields 2.297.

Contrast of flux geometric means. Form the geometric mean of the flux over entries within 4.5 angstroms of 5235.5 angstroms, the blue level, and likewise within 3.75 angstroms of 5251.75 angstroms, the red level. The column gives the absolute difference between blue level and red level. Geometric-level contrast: 1.9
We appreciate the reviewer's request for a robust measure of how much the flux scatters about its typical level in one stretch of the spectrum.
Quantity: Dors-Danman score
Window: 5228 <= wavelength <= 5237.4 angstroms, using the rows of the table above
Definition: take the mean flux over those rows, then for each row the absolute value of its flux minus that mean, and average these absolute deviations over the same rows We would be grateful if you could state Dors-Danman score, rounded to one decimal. 0.5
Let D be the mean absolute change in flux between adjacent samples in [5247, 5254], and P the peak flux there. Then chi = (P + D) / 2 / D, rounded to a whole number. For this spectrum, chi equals 488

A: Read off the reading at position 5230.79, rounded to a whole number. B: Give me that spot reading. 194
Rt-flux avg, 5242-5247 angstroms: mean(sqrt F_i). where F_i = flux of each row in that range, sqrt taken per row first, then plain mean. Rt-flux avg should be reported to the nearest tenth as 13.9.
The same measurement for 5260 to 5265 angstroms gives 14.1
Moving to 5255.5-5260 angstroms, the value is 14.0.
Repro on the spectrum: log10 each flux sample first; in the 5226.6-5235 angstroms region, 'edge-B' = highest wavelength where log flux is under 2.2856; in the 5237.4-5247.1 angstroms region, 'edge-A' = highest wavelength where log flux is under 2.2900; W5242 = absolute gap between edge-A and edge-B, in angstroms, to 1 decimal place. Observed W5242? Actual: 12.1 angstroms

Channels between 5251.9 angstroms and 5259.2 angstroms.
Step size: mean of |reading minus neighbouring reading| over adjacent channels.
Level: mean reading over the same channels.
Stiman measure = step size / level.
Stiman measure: 0.0010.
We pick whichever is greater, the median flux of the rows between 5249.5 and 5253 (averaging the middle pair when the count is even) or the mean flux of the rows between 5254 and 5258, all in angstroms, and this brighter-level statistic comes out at 195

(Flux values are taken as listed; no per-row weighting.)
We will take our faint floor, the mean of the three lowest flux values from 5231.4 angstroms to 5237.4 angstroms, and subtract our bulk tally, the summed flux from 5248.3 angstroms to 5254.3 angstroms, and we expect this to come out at -782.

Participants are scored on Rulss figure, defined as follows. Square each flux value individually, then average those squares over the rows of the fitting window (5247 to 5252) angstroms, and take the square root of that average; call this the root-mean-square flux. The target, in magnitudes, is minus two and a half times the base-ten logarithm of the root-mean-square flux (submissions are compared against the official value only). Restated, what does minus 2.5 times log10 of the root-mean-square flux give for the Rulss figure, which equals -5.724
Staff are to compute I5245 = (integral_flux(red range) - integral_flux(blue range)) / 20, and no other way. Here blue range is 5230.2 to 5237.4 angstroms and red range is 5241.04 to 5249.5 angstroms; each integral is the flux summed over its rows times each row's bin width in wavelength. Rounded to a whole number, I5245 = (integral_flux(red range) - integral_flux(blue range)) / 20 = 12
